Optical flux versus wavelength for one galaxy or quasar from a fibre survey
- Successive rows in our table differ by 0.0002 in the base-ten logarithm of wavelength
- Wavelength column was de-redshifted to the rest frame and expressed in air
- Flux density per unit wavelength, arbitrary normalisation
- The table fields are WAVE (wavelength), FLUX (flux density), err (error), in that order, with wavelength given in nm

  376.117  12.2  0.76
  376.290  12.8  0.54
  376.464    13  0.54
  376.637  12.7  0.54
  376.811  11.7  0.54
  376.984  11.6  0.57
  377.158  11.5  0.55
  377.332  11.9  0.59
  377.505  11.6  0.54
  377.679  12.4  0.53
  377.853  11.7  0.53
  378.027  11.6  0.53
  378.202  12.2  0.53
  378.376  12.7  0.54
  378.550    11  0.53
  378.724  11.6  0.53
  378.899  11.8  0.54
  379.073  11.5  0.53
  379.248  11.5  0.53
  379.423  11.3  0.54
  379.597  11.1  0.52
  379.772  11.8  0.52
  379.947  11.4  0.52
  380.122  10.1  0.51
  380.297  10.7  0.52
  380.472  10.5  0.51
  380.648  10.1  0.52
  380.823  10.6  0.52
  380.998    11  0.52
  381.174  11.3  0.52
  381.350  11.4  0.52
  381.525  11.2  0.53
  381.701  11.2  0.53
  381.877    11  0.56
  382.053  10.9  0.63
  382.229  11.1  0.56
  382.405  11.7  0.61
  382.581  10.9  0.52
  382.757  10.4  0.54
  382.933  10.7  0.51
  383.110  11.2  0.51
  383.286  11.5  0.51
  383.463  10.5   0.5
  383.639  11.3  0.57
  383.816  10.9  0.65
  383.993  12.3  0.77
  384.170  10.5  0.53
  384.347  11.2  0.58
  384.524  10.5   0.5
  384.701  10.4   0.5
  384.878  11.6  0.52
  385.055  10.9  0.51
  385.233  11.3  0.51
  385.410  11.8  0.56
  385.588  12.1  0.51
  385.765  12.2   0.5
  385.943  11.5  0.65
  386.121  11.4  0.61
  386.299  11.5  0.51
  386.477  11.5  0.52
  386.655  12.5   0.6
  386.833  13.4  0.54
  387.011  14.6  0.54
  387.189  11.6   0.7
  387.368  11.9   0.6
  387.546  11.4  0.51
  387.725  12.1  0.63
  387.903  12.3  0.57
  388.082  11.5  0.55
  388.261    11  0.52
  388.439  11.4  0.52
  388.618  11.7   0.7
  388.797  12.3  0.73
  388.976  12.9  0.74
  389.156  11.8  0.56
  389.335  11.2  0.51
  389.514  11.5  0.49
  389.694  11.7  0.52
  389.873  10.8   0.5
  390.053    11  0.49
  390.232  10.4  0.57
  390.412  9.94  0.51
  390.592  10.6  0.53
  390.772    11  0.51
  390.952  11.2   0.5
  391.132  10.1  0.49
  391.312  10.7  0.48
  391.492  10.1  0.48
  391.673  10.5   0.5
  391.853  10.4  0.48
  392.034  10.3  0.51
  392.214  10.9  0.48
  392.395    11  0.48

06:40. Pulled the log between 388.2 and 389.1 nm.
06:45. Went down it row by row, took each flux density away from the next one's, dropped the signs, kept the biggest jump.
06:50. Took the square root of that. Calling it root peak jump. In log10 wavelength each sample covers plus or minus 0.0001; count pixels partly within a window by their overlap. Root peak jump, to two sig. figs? 0.77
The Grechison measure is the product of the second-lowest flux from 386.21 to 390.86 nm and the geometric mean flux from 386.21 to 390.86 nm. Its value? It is 121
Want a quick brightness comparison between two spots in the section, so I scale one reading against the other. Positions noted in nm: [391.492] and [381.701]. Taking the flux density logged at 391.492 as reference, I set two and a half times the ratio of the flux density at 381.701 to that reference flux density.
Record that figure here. 2.77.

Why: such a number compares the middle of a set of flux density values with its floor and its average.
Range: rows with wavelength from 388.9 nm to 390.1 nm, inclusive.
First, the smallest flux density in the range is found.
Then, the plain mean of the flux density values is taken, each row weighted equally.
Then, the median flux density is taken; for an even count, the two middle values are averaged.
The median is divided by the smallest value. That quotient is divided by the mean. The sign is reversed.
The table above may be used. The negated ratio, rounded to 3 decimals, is -0.092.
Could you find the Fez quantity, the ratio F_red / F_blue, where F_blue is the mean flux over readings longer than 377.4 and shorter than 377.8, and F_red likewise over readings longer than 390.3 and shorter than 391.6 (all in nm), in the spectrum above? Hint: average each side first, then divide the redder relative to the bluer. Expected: 0.88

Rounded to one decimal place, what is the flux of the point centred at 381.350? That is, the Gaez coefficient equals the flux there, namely 11.4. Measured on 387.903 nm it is 12.3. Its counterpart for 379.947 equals 11.4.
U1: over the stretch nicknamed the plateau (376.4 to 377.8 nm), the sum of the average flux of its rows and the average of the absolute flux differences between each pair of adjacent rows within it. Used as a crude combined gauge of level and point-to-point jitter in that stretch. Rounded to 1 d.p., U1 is 12.5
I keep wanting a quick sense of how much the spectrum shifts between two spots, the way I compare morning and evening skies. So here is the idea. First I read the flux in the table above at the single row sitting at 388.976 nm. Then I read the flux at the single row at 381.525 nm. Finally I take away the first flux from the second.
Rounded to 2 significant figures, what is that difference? -1.7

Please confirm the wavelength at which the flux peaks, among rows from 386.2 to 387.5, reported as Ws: 387.011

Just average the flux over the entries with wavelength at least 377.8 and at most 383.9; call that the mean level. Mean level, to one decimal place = 11.2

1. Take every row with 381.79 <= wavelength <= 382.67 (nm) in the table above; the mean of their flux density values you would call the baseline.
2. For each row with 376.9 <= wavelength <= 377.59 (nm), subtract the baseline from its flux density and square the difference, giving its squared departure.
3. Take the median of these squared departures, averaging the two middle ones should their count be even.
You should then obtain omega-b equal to 0.23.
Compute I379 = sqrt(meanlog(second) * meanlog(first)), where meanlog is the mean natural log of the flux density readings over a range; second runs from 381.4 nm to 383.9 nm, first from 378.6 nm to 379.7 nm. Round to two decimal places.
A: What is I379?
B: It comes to 2.42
